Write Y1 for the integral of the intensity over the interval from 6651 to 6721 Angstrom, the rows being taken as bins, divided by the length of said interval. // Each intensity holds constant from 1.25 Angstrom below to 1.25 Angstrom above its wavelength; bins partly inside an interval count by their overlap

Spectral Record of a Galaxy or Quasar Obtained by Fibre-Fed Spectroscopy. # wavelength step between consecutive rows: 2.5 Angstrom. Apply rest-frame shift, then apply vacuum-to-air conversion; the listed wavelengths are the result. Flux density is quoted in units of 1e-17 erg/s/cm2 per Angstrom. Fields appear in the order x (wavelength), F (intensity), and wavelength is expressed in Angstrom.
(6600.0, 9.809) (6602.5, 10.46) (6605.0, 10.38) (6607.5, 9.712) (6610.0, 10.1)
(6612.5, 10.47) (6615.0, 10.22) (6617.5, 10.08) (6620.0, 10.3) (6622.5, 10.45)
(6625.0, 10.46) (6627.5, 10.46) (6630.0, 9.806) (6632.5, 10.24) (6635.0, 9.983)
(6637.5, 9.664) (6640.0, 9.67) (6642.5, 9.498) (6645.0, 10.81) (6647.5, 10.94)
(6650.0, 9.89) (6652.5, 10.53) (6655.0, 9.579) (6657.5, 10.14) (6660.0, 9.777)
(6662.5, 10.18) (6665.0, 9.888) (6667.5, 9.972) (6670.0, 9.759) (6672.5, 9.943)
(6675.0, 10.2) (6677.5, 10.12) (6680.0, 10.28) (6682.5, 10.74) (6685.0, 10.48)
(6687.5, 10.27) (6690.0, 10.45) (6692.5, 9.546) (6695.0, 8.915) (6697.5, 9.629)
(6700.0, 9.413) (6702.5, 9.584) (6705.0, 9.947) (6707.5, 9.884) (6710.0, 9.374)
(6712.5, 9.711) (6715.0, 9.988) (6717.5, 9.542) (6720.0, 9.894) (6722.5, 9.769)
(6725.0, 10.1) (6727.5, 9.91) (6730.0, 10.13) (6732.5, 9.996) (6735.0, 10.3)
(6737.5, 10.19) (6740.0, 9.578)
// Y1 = 9.9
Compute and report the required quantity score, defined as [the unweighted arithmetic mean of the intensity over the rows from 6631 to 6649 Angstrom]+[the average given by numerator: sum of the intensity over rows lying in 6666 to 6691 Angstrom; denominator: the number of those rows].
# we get 20.3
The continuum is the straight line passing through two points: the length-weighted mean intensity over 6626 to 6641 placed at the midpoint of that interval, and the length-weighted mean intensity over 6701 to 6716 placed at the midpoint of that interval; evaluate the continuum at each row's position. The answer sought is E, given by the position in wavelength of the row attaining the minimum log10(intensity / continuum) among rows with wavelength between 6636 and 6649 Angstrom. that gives 6642.5 Angstrom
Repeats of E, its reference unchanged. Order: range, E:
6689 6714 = 6695.0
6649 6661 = 6655.0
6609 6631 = 6630.0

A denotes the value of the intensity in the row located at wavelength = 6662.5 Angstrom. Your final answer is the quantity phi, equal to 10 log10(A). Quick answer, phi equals 10.1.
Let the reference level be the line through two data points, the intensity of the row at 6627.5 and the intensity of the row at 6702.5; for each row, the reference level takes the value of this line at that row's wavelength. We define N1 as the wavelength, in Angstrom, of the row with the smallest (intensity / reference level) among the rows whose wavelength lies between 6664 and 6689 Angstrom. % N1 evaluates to 6670.0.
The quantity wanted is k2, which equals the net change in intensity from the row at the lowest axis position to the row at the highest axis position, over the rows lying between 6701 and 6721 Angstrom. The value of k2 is 0.3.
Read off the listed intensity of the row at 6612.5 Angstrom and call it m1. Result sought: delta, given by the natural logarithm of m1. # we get 2.35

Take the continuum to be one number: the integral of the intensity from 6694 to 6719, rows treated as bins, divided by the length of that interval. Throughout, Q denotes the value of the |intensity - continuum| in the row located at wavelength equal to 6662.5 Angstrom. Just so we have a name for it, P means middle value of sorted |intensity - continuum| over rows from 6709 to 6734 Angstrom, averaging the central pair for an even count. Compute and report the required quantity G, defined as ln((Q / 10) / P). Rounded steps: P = 0.29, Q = 0.57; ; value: -1.6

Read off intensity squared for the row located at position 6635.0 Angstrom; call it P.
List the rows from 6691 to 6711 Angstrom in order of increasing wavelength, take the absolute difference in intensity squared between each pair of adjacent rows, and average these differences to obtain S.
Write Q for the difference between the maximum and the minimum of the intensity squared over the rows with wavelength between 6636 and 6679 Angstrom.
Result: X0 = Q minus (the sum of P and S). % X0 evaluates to -77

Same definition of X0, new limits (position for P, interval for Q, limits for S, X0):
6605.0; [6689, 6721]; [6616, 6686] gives -85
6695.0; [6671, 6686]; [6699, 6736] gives -68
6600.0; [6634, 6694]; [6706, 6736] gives -73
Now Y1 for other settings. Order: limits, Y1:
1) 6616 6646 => 10.1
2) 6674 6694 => 10.2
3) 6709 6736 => 9.9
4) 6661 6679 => 10.0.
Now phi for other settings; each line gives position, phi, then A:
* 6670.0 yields 9.9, 9.759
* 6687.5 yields 10.1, 10.27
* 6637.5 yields 9.9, 9.664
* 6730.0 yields 10.1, 10.13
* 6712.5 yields 9.9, 9.711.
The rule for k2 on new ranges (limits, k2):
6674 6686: 0.3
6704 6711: -0.6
